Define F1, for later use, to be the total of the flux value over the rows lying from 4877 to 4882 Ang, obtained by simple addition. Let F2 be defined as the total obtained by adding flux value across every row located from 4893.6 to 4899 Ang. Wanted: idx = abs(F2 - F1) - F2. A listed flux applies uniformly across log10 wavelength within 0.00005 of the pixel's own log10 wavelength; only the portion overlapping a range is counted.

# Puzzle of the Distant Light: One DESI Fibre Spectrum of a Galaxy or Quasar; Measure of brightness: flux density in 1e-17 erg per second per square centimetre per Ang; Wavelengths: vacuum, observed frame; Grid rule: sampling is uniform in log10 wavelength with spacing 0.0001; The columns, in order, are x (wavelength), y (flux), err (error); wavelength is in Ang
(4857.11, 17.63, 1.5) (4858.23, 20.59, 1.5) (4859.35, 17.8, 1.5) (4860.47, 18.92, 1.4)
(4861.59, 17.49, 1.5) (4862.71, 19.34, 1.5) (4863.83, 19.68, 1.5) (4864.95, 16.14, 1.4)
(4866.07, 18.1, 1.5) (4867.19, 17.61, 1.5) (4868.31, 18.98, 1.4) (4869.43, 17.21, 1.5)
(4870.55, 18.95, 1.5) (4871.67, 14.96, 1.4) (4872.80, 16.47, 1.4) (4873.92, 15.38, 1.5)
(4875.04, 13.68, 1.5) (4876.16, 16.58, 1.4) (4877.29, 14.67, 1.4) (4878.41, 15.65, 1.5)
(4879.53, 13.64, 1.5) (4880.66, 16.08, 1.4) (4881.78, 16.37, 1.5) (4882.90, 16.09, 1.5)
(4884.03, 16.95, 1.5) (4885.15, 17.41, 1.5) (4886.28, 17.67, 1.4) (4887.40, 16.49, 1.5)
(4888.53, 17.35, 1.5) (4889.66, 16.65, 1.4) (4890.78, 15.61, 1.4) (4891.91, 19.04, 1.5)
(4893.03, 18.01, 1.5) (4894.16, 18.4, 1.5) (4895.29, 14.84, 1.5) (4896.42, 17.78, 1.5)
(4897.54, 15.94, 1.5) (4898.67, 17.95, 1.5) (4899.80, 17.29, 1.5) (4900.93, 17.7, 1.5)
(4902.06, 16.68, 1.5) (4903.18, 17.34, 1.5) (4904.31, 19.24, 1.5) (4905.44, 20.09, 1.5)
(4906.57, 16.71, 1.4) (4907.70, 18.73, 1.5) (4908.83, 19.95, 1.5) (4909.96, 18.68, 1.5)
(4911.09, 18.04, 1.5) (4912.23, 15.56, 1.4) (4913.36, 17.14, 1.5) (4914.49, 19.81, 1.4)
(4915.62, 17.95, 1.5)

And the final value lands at -76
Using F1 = 76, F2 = 85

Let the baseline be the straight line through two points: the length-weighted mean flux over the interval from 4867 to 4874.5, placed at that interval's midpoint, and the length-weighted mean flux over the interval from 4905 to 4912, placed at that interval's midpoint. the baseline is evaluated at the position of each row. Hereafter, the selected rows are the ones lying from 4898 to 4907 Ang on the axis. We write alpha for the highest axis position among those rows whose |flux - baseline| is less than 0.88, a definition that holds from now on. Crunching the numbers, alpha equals 4900.93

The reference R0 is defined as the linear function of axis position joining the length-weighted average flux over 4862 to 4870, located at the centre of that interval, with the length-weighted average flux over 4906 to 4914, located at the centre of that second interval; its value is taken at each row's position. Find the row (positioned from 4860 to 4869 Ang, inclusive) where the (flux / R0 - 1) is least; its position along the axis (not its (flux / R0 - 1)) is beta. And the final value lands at 4864.95 Ang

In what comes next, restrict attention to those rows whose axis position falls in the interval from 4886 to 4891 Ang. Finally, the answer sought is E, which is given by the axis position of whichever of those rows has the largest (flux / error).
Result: 4886.28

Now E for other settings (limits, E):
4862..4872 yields 4868.31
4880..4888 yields 4886.28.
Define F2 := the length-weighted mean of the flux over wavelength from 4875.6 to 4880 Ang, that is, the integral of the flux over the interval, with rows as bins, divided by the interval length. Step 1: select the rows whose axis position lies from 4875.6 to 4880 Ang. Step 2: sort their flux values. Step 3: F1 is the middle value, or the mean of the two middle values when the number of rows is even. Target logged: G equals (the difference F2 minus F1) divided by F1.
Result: 0.001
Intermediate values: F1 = 15.2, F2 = 15.2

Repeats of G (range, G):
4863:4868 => 0.009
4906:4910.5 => -0.010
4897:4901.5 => -0.017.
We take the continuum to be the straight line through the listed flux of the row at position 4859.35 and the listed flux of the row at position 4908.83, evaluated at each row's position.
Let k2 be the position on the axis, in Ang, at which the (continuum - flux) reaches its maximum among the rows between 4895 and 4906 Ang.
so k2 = 4895.29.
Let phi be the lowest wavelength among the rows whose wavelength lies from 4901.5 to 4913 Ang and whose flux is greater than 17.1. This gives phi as 4903.18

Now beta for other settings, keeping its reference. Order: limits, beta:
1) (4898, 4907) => 4902.06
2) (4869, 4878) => 4875.04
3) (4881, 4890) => 4882.90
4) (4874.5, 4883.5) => 4879.53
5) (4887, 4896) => 4895.29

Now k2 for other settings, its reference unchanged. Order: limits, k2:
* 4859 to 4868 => 4864.95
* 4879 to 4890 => 4879.53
